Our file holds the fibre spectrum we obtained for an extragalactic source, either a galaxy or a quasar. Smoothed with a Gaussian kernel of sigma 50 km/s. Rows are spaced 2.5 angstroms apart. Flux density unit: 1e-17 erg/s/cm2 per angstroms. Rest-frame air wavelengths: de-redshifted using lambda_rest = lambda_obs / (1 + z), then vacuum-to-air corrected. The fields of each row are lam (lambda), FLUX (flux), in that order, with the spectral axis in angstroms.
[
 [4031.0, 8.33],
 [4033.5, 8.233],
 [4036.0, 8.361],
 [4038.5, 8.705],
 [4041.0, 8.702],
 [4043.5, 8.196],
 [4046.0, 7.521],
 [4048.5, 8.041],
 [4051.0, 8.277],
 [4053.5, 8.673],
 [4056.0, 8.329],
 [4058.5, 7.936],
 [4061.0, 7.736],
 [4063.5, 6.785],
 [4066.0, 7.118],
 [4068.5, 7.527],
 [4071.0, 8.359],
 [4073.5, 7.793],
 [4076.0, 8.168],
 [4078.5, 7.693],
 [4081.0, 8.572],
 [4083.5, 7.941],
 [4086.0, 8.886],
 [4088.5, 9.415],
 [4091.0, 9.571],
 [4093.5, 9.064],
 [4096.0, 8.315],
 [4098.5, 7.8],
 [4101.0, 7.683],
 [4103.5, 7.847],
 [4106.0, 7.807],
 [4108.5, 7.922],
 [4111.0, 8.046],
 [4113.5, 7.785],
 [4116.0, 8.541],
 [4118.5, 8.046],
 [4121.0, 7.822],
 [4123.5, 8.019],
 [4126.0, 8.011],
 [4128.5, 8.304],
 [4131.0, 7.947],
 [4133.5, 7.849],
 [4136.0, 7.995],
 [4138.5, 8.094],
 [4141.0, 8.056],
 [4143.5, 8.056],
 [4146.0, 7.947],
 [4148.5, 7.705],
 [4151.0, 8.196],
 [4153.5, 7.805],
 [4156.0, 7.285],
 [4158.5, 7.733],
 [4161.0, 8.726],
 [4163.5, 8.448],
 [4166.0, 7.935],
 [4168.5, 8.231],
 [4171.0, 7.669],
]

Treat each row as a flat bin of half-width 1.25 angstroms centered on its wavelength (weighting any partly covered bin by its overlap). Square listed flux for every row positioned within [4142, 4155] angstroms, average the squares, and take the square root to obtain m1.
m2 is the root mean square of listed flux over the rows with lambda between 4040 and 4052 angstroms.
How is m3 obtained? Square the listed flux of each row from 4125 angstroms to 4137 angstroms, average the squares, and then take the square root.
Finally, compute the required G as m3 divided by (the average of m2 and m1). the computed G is 1.00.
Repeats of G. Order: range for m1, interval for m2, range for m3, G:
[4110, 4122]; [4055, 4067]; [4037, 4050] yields 1.05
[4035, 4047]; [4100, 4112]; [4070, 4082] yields 1.00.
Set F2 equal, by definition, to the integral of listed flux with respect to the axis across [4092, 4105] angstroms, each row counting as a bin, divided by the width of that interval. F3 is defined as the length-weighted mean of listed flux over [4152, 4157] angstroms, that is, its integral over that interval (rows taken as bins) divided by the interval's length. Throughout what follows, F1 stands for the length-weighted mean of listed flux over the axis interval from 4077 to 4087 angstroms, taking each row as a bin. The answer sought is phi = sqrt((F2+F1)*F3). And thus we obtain 11.2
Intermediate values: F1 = 8.3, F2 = 8.16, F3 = 7.59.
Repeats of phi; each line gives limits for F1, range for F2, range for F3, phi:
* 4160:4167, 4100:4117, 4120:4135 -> 11.4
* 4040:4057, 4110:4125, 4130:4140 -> 11.4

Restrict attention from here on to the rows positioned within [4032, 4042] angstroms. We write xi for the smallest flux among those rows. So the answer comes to 8.233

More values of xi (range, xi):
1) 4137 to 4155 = 7.705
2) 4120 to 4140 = 7.822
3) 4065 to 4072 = 7.118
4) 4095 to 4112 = 7.683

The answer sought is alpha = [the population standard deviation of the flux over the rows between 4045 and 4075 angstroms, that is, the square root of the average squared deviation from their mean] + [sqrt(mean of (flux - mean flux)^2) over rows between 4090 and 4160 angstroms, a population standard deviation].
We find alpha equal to 1.0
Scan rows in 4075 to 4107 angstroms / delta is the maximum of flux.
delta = 9.571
